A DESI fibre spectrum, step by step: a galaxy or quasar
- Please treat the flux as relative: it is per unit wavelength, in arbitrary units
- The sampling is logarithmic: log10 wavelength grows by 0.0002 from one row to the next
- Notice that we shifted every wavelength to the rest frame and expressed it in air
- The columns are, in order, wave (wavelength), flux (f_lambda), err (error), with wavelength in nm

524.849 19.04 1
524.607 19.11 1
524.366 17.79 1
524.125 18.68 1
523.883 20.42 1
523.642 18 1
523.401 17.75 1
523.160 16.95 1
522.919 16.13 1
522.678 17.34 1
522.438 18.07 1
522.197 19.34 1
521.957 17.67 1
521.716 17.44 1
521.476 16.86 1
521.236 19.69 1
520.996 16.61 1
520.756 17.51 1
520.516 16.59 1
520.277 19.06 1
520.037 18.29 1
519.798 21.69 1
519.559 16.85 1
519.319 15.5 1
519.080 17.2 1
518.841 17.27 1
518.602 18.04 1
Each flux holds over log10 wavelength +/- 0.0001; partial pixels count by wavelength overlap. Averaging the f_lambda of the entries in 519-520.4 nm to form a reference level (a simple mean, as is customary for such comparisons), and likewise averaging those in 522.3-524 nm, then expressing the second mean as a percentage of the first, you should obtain 98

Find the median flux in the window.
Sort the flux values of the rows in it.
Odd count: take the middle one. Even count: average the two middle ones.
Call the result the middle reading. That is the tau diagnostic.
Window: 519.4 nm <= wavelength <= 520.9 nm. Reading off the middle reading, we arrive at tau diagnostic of 17.9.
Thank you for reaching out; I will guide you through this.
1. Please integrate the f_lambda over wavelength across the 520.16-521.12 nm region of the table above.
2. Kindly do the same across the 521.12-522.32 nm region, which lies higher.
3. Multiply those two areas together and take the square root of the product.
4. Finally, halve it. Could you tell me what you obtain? 9.6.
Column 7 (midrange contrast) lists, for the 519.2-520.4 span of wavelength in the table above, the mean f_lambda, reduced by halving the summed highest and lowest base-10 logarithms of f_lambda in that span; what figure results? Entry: 17.0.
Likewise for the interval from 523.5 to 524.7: 17.5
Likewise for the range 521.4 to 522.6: 16.6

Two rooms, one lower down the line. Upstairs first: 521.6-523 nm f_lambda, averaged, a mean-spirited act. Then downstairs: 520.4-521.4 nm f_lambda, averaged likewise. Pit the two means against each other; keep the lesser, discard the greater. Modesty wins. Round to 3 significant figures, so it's 17.6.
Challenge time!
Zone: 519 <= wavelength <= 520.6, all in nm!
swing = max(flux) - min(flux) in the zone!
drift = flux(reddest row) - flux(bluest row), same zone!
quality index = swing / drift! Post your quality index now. -10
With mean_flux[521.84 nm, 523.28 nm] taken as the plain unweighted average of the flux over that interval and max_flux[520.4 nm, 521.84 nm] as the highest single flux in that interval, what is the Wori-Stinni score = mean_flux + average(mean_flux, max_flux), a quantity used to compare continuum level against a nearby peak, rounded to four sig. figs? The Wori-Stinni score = 36.22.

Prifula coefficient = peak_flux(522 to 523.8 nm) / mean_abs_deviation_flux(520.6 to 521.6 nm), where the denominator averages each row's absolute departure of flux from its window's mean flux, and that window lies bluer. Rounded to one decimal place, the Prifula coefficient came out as 19.1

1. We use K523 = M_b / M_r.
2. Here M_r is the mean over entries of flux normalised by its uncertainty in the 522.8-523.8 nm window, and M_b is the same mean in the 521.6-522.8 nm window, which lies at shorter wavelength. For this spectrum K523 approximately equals 1.04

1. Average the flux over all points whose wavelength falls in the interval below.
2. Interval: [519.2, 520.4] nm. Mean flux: 18.3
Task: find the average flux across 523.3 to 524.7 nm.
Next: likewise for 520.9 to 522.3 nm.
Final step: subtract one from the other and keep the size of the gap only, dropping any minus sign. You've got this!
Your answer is 0.69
